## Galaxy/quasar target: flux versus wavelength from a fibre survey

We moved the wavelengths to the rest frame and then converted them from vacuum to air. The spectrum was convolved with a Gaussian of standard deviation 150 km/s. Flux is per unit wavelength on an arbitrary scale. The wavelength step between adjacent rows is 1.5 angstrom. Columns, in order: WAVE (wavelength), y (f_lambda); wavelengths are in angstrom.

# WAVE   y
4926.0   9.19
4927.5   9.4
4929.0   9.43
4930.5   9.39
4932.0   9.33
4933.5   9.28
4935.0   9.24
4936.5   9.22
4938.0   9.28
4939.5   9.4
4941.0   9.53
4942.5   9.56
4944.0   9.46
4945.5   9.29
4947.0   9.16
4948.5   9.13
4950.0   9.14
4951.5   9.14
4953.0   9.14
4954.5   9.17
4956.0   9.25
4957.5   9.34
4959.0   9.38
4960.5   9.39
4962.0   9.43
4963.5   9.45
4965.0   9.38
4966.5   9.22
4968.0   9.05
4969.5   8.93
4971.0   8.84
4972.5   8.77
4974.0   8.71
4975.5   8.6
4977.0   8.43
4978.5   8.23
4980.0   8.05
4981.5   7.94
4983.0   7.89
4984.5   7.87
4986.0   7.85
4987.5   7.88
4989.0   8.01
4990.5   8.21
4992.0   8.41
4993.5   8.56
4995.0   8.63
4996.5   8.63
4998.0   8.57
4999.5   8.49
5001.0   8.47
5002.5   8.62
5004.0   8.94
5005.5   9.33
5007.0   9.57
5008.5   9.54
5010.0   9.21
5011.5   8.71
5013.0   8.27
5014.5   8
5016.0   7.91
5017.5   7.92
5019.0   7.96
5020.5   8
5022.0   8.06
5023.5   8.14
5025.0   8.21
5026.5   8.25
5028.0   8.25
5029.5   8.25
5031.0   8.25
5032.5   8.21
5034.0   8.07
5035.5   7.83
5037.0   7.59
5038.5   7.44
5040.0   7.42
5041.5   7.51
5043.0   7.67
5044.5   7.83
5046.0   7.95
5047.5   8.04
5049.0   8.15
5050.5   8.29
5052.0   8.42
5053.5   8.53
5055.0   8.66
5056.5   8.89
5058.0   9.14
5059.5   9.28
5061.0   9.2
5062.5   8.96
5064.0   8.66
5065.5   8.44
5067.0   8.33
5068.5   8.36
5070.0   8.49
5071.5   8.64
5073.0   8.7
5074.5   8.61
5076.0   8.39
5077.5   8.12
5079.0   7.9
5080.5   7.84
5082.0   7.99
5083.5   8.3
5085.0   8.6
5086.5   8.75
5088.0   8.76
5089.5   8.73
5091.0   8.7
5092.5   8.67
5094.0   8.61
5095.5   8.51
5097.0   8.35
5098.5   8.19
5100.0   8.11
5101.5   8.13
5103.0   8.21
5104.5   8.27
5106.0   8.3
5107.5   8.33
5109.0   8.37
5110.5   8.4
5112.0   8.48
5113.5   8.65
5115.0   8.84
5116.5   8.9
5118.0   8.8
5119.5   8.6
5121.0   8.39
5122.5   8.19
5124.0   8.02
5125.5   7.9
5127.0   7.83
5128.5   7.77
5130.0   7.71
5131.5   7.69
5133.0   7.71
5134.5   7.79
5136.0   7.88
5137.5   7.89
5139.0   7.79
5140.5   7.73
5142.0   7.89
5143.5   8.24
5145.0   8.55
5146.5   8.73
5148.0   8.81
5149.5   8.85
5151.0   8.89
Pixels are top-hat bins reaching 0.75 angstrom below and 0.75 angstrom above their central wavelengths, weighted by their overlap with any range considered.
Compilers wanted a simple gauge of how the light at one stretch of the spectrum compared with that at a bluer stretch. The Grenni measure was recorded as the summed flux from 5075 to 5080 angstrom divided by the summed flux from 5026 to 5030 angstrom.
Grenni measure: 0.99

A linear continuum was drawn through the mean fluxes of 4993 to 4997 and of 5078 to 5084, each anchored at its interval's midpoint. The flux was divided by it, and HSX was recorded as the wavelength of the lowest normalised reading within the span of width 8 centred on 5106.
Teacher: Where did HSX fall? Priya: 5103.0 angstrom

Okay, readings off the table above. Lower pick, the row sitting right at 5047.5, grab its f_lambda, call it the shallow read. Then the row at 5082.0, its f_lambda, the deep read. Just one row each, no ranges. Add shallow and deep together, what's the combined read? 16.0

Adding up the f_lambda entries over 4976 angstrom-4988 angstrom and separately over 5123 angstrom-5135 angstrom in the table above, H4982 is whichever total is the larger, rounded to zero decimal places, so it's 64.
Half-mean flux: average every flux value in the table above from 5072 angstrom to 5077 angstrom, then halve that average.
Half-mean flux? 4.3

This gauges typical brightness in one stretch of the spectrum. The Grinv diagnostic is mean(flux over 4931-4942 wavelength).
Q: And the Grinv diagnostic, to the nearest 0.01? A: 9.33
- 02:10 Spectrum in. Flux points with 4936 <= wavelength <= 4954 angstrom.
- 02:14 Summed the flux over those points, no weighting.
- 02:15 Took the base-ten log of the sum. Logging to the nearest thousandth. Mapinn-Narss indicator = 2.047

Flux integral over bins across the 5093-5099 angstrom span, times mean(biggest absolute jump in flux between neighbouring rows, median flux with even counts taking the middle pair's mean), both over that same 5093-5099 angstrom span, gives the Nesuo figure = 217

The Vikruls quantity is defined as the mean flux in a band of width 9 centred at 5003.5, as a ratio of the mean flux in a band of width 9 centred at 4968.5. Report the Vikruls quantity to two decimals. 0.99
